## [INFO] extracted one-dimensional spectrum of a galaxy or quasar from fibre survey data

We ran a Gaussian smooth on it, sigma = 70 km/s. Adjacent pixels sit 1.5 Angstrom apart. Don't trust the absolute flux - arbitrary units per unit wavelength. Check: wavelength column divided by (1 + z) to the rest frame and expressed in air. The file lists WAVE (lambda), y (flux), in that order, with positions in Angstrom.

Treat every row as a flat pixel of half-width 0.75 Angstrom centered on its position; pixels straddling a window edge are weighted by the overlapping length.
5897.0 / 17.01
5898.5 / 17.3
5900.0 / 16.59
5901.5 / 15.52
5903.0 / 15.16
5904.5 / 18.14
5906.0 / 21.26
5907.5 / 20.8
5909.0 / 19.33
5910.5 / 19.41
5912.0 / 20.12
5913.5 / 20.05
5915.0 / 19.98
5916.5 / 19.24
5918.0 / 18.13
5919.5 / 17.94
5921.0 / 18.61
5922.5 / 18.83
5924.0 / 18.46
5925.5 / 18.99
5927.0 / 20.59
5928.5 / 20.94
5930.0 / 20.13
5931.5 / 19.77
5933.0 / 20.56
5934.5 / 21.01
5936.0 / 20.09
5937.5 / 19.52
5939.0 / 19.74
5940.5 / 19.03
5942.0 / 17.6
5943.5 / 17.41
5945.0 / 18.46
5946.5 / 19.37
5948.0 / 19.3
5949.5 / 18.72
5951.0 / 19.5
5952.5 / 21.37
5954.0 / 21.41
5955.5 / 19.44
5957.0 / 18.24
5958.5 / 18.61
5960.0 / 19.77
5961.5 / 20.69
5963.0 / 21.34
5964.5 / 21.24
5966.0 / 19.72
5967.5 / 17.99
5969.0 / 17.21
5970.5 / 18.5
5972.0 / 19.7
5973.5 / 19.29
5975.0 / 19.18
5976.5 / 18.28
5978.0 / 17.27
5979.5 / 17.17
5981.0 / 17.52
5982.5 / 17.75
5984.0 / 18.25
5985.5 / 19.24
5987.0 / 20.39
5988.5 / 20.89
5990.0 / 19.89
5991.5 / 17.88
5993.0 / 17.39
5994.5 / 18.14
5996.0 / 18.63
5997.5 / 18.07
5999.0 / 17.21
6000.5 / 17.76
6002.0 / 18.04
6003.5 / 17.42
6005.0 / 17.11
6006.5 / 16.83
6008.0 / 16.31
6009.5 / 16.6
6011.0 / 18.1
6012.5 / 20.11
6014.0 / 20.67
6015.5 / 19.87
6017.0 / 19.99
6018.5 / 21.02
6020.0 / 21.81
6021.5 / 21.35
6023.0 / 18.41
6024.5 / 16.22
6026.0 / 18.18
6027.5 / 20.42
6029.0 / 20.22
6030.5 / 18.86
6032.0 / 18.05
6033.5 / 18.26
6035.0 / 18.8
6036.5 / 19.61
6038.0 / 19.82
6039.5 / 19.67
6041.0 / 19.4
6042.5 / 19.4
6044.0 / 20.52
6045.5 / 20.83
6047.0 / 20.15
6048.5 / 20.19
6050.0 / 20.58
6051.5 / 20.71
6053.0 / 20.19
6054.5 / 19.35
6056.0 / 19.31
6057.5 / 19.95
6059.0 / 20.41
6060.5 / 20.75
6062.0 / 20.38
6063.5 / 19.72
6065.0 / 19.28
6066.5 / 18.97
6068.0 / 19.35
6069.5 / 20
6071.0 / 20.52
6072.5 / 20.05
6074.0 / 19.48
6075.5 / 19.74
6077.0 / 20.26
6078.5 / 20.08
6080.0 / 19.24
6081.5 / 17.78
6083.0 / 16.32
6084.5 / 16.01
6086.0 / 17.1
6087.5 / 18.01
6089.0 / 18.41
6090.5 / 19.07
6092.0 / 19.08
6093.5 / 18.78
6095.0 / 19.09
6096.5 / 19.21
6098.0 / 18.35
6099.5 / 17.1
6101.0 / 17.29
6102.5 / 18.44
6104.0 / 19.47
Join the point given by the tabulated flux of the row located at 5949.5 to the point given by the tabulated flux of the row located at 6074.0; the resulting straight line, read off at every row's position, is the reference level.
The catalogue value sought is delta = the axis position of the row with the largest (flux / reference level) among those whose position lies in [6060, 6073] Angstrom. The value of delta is 6060.5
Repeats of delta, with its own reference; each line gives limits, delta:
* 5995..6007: 5996.0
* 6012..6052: 6020.0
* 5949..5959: 5954.0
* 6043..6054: 6045.5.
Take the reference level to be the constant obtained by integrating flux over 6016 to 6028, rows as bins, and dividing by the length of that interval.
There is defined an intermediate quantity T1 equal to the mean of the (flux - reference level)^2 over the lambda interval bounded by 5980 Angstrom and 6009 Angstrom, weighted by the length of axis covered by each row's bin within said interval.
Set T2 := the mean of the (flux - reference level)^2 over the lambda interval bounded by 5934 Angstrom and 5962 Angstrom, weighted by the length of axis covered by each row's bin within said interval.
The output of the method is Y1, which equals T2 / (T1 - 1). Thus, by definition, 0.5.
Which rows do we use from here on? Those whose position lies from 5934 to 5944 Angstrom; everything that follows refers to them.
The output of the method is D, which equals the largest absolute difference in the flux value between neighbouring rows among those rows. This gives 1.4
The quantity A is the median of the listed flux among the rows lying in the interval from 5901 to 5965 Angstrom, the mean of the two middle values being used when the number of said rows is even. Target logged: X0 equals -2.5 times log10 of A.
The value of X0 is -3.22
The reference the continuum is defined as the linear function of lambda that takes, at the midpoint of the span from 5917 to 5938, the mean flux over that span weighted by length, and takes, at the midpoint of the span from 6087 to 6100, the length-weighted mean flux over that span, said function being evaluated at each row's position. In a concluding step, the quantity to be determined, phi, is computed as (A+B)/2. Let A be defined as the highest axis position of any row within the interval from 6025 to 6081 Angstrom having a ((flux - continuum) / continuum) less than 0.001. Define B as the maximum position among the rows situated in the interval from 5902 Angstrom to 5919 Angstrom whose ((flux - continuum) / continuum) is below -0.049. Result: 5976.5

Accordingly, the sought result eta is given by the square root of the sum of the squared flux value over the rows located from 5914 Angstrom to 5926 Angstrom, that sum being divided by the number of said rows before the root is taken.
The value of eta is 18.8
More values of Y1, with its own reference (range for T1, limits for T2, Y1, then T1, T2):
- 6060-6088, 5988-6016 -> 3.2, 2.2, 3.8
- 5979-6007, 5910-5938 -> 0.3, 3.3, 0.8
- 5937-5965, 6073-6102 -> 6.2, 1.5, 2.9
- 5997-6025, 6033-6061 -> 0.2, 4.2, 0.5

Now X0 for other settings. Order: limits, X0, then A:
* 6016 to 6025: -3.28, 20.5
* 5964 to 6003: -3.15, 18.2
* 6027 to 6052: -3.24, 19.8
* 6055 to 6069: -3.24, 19.7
